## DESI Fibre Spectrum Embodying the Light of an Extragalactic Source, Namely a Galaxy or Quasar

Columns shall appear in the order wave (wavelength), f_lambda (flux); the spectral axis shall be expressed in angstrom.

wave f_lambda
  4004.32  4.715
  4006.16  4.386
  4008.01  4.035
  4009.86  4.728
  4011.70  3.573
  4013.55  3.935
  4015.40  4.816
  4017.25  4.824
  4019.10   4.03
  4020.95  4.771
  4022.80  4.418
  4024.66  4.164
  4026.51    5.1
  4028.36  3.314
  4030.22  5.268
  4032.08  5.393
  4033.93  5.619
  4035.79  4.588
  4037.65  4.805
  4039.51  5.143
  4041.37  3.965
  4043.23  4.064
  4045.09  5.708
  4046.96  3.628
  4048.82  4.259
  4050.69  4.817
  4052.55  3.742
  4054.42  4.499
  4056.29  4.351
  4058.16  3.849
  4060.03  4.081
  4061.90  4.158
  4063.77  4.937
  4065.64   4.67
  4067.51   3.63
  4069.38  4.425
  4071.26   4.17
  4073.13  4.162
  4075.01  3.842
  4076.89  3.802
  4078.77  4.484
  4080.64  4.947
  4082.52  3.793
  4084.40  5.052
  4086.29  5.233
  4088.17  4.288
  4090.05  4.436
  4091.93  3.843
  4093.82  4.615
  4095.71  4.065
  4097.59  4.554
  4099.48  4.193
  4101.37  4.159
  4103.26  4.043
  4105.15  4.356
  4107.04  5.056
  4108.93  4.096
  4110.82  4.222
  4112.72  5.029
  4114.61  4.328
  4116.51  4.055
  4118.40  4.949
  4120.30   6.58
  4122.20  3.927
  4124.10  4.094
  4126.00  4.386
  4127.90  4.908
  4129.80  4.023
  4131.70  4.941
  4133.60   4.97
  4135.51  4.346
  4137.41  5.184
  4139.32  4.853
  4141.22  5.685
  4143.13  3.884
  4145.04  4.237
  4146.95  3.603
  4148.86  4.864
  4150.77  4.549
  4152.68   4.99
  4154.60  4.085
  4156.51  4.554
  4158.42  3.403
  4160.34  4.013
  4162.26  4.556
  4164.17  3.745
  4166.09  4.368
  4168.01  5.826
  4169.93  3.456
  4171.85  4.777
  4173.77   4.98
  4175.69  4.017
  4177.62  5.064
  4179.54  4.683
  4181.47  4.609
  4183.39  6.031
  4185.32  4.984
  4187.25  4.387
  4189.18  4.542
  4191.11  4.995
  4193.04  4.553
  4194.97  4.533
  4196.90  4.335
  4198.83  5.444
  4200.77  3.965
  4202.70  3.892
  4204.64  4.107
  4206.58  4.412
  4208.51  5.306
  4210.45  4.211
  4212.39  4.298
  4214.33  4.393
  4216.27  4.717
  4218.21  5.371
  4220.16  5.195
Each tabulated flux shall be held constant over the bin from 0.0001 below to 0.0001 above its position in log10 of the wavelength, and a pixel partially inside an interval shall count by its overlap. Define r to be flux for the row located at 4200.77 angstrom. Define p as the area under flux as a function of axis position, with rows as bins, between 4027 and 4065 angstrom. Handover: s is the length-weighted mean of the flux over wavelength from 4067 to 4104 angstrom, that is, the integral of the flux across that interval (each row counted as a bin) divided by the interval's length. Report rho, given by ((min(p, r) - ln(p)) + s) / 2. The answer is 1.56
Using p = 172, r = 3.965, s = 4.30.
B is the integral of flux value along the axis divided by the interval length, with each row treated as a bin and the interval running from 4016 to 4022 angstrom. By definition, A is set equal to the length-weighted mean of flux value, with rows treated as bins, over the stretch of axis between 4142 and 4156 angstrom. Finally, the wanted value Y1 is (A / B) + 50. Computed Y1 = 51.0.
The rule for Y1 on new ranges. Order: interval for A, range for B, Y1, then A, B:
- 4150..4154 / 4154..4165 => 51.2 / 4.71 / 4.06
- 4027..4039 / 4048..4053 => 51.1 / 4.85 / 4.32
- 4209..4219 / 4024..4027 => 51.0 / 4.62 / 4.61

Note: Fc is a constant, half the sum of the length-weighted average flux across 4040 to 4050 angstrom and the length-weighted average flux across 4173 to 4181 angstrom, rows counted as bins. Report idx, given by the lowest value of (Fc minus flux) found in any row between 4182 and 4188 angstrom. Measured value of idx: -1.51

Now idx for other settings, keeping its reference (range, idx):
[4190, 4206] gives -0.92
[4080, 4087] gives -0.71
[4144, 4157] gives -0.47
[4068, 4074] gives 0.10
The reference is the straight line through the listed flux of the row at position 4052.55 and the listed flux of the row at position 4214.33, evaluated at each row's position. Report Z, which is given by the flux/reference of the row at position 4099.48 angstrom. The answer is 1.07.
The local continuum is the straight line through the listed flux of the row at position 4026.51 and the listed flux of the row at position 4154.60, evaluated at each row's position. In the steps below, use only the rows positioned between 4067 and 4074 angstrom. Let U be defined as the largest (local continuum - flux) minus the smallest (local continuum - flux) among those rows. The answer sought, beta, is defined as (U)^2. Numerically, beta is 0.7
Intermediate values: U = 0.81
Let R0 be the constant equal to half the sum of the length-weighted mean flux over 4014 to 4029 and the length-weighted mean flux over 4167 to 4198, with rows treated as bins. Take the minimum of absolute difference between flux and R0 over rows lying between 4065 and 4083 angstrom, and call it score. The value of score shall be 0.083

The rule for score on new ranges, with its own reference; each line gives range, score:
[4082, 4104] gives 0.028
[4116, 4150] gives 0.201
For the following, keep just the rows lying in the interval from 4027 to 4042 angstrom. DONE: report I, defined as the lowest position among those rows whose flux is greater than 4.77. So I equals 4030.22 angstrom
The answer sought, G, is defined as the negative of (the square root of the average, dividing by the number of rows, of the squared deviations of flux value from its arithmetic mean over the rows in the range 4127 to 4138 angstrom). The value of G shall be -0.41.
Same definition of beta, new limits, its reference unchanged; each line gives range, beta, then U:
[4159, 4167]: 0.6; 0.80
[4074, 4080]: 0.5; 0.70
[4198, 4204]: 2.3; 1.52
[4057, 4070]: 1.6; 1.28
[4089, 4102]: 0.6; 0.79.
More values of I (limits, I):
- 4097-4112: 4107.04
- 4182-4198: 4183.39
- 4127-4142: 4127.90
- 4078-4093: 4080.64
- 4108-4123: 4112.72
